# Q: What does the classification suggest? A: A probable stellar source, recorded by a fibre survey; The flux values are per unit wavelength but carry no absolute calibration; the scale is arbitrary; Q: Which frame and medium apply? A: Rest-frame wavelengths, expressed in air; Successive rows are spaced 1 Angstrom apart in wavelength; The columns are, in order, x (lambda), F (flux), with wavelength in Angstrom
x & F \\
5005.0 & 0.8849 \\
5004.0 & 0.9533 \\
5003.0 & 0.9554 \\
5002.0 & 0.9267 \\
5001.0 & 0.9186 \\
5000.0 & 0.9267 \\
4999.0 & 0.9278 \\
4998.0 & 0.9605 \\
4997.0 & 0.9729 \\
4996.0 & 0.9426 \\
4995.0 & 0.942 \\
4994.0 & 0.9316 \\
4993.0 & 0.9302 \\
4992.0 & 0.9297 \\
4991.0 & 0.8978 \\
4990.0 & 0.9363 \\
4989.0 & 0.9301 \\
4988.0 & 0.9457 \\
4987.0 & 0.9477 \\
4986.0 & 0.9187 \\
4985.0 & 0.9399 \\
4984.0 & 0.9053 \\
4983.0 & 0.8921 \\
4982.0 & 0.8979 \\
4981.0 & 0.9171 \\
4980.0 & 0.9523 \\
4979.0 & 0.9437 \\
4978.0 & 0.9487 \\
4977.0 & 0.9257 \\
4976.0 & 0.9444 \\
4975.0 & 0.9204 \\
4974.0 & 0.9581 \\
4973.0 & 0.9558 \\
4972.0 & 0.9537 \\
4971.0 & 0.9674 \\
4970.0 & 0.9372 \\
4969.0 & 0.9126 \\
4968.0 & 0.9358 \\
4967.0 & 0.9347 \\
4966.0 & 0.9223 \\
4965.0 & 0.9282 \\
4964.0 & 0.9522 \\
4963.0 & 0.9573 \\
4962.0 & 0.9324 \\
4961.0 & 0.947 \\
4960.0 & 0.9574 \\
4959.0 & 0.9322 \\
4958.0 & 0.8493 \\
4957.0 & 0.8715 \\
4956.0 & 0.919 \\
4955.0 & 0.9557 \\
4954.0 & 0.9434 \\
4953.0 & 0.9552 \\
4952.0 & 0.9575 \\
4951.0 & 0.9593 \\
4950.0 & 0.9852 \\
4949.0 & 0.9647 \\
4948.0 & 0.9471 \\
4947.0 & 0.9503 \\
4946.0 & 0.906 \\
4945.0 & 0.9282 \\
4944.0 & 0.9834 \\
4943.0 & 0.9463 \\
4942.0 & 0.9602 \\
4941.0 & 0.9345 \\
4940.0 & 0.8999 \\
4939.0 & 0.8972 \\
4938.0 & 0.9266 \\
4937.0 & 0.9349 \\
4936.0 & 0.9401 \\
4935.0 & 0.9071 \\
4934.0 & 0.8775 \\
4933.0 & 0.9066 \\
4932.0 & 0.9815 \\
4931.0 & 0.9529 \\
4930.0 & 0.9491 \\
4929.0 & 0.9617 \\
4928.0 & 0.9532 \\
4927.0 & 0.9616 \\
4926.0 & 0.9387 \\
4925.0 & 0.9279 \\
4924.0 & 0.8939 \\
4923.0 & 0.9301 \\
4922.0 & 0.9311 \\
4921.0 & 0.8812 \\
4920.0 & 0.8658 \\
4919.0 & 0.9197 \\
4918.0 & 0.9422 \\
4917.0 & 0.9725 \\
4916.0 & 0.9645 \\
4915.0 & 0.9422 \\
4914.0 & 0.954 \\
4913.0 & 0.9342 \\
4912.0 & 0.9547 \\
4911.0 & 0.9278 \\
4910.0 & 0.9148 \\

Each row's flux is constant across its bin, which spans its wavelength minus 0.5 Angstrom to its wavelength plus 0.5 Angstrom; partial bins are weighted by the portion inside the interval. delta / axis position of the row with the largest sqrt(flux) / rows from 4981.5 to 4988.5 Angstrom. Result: 4987.0 Angstrom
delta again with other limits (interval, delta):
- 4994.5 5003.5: 4997.0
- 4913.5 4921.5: 4917.0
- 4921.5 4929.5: 4929.0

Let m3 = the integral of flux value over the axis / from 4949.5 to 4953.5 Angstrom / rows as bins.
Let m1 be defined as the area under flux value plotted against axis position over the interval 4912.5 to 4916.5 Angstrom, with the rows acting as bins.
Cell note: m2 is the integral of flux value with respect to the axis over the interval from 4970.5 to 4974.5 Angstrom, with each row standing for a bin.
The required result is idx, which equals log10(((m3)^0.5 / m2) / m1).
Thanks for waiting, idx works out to -0.870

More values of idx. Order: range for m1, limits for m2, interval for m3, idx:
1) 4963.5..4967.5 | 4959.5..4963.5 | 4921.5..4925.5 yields -0.869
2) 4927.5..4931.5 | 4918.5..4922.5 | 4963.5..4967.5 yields -0.851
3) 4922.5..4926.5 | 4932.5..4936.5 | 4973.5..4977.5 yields -0.840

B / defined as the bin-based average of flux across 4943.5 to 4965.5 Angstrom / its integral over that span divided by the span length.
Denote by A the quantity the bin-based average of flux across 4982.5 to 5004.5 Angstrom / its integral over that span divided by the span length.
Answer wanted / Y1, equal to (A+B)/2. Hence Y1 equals 0.937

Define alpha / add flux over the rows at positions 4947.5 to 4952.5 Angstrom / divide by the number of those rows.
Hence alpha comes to 0.963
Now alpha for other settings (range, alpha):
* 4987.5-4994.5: 0.929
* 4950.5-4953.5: 0.957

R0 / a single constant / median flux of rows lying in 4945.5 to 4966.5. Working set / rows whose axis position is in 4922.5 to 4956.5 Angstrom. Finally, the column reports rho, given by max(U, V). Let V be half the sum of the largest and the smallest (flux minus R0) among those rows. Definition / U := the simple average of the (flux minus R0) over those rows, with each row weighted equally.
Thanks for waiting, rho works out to -0.008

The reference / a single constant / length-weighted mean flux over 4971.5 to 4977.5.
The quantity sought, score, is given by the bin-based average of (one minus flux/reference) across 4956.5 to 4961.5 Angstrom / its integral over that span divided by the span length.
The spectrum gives 0.033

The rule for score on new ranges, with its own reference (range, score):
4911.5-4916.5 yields -0.007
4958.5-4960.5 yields -0.002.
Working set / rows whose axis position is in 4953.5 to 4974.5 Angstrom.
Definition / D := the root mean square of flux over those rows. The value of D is 0.935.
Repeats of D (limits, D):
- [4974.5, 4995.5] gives 0.929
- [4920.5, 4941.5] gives 0.928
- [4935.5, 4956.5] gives 0.943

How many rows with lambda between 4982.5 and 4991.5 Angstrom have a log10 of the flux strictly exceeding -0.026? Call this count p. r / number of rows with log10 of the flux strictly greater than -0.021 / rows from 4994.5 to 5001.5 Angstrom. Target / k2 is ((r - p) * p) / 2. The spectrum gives 0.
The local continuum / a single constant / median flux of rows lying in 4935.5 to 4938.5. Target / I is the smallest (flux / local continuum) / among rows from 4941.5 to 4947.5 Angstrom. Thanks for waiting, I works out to 0.97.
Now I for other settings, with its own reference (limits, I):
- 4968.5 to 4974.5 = 0.98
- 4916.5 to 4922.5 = 0.93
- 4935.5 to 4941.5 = 0.96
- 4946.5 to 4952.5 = 1.01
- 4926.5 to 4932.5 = 1.02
